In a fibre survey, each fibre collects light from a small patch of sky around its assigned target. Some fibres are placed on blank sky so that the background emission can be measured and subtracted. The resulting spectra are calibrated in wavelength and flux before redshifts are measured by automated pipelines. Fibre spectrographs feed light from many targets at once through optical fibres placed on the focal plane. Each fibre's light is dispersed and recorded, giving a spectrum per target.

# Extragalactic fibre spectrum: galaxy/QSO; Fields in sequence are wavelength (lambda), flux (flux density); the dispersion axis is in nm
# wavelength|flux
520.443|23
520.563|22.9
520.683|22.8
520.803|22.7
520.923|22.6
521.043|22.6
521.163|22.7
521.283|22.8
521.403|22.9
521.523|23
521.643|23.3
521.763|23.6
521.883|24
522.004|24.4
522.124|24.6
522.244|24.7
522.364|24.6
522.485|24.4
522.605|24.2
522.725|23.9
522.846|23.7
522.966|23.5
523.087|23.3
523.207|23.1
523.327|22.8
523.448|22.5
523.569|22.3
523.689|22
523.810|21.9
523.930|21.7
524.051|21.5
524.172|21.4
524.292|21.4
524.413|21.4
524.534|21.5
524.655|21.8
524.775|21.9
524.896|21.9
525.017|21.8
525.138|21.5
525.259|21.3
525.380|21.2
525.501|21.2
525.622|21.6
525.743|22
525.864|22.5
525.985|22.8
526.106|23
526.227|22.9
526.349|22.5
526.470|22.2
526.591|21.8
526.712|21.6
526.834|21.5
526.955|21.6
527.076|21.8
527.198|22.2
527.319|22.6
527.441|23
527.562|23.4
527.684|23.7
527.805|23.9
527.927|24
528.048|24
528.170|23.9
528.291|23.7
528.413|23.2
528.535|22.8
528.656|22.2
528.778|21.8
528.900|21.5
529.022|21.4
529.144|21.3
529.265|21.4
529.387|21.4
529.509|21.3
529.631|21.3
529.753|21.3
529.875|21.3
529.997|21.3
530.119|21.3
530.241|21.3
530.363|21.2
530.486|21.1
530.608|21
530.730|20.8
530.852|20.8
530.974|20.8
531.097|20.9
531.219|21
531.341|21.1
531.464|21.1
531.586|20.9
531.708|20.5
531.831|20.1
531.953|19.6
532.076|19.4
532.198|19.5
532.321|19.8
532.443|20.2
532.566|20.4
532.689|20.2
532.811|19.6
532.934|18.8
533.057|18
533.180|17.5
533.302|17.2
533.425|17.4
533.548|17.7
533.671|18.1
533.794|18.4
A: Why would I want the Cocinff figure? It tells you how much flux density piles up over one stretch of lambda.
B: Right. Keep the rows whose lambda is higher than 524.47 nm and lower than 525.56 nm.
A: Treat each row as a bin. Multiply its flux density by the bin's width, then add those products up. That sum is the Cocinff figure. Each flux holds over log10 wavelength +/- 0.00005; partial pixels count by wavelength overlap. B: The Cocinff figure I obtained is 23.5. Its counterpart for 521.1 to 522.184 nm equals 25.4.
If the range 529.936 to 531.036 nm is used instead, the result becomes 23.2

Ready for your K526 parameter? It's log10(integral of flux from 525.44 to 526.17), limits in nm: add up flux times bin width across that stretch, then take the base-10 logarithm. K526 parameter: 1.21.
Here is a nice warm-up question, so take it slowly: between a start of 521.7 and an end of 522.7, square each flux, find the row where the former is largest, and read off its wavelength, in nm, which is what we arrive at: 522.244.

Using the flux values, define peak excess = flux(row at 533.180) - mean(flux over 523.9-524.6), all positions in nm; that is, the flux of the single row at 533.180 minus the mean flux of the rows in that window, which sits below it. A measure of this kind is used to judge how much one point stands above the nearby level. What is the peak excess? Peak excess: -4.0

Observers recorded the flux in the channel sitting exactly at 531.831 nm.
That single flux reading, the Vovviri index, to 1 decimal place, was 20.1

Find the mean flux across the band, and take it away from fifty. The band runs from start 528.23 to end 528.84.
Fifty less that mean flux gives 27.3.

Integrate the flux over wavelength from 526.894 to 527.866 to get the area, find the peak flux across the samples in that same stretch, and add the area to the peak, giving 46.0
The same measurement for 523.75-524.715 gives 42.7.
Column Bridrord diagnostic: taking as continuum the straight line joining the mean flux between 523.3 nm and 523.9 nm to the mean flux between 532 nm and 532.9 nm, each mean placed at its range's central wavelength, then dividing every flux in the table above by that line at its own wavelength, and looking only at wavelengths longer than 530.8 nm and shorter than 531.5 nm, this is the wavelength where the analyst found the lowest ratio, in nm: 530.852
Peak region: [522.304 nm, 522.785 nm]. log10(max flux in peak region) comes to 1.39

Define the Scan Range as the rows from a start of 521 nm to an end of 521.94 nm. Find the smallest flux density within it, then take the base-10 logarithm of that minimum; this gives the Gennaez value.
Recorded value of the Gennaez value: 1.35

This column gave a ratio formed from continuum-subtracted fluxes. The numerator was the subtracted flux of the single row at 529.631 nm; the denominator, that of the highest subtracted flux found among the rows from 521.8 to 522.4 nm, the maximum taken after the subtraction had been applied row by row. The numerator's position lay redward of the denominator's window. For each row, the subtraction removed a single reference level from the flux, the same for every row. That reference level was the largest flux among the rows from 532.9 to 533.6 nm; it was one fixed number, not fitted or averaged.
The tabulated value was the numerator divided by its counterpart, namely 0.4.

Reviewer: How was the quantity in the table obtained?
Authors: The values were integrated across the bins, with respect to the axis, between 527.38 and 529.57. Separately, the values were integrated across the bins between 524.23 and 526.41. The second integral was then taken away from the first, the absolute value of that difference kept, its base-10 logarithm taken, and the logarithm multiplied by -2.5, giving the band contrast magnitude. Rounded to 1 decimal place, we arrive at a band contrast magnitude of -0.7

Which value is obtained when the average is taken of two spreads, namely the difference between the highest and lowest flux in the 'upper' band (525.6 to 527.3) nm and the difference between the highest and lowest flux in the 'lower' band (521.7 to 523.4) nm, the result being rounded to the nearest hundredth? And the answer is 1.70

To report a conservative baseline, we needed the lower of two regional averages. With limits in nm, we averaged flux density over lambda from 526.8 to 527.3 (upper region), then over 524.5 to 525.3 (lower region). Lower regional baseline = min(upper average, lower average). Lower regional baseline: 21.7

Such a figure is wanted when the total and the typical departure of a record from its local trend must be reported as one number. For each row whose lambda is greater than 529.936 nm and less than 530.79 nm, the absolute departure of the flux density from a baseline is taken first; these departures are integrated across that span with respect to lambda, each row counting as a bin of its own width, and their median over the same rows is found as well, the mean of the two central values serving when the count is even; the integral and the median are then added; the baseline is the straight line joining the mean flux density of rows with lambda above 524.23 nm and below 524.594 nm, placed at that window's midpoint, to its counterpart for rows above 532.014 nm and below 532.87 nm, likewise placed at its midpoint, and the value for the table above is 1.7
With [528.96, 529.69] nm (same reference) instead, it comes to 1.5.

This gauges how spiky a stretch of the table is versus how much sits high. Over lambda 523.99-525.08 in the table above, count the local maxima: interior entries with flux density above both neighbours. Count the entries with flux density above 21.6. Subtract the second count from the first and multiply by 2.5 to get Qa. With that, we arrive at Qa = -10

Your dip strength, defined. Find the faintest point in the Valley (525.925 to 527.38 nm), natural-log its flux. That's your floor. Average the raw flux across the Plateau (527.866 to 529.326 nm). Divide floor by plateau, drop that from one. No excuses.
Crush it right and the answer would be 0.864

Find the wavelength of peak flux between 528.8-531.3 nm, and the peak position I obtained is 528.900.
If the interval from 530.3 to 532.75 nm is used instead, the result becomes 530.363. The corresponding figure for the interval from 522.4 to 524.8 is 522.485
